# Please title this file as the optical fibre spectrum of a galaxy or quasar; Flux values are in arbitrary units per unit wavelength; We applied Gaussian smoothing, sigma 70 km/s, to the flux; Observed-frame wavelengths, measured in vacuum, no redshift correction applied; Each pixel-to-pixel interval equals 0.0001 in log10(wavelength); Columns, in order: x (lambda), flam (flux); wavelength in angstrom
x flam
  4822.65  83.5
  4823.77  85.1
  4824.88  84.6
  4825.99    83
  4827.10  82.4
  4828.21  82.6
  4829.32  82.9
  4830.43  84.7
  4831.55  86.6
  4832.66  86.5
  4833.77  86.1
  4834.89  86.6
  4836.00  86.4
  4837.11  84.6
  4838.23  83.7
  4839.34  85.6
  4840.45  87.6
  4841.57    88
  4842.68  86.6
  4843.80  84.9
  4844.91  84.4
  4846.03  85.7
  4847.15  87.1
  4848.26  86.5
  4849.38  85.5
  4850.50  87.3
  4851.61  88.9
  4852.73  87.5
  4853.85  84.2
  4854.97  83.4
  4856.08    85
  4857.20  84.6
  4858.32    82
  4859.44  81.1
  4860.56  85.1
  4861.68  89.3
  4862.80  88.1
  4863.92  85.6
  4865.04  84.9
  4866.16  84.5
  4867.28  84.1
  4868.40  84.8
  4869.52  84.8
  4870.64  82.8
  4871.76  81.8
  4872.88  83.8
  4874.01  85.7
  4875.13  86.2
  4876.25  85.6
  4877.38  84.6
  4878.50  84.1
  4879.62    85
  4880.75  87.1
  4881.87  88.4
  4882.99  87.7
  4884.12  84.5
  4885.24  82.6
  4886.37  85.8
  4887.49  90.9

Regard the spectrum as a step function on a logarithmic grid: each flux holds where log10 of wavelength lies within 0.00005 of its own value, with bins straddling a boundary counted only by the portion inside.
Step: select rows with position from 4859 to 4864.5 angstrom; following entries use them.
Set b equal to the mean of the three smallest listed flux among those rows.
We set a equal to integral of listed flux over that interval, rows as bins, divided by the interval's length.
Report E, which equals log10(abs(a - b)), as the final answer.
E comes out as 0.30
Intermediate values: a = 85.9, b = 83.9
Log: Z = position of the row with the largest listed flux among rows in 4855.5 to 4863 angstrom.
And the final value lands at 4861.68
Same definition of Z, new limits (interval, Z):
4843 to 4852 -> 4851.61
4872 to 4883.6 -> 4881.87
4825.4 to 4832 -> 4831.55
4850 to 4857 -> 4851.61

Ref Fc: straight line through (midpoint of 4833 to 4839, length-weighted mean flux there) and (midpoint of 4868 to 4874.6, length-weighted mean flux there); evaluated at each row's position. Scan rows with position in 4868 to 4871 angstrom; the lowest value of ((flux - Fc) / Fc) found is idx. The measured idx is -0.014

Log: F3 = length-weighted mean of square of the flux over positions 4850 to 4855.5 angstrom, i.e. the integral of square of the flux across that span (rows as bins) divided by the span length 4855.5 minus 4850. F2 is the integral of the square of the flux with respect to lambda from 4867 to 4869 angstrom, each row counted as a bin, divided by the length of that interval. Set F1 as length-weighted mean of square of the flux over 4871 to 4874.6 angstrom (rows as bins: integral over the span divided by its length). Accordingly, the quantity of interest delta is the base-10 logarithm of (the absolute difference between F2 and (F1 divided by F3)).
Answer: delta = 3.85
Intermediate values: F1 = 7010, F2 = 7148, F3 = 7445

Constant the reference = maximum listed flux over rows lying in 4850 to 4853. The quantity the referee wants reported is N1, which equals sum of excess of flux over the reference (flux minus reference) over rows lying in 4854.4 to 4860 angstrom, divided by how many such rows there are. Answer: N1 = -5.7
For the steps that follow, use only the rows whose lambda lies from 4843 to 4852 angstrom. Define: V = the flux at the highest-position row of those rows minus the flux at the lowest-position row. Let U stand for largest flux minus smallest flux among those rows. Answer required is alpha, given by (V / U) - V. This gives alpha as -3.1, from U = 4.5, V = 4.0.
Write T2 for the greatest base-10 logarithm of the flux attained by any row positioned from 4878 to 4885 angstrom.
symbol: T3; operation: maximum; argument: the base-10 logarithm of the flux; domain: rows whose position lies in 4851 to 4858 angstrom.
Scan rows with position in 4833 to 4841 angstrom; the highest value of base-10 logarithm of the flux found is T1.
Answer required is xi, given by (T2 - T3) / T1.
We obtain -0.0013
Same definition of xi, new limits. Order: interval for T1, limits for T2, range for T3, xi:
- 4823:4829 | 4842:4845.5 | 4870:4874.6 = 0.0024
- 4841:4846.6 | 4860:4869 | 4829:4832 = 0.0069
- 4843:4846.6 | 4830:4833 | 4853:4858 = 0.0042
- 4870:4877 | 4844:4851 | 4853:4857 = 0.0060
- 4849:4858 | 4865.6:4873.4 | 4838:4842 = -0.0083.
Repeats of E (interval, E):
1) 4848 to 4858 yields 0.22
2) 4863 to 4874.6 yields 0.21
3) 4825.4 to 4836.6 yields 0.34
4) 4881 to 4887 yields 0.24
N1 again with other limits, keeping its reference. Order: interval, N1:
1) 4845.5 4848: -2.5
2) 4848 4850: -2.9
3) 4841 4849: -2.7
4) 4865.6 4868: -4.6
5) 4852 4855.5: -3.9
